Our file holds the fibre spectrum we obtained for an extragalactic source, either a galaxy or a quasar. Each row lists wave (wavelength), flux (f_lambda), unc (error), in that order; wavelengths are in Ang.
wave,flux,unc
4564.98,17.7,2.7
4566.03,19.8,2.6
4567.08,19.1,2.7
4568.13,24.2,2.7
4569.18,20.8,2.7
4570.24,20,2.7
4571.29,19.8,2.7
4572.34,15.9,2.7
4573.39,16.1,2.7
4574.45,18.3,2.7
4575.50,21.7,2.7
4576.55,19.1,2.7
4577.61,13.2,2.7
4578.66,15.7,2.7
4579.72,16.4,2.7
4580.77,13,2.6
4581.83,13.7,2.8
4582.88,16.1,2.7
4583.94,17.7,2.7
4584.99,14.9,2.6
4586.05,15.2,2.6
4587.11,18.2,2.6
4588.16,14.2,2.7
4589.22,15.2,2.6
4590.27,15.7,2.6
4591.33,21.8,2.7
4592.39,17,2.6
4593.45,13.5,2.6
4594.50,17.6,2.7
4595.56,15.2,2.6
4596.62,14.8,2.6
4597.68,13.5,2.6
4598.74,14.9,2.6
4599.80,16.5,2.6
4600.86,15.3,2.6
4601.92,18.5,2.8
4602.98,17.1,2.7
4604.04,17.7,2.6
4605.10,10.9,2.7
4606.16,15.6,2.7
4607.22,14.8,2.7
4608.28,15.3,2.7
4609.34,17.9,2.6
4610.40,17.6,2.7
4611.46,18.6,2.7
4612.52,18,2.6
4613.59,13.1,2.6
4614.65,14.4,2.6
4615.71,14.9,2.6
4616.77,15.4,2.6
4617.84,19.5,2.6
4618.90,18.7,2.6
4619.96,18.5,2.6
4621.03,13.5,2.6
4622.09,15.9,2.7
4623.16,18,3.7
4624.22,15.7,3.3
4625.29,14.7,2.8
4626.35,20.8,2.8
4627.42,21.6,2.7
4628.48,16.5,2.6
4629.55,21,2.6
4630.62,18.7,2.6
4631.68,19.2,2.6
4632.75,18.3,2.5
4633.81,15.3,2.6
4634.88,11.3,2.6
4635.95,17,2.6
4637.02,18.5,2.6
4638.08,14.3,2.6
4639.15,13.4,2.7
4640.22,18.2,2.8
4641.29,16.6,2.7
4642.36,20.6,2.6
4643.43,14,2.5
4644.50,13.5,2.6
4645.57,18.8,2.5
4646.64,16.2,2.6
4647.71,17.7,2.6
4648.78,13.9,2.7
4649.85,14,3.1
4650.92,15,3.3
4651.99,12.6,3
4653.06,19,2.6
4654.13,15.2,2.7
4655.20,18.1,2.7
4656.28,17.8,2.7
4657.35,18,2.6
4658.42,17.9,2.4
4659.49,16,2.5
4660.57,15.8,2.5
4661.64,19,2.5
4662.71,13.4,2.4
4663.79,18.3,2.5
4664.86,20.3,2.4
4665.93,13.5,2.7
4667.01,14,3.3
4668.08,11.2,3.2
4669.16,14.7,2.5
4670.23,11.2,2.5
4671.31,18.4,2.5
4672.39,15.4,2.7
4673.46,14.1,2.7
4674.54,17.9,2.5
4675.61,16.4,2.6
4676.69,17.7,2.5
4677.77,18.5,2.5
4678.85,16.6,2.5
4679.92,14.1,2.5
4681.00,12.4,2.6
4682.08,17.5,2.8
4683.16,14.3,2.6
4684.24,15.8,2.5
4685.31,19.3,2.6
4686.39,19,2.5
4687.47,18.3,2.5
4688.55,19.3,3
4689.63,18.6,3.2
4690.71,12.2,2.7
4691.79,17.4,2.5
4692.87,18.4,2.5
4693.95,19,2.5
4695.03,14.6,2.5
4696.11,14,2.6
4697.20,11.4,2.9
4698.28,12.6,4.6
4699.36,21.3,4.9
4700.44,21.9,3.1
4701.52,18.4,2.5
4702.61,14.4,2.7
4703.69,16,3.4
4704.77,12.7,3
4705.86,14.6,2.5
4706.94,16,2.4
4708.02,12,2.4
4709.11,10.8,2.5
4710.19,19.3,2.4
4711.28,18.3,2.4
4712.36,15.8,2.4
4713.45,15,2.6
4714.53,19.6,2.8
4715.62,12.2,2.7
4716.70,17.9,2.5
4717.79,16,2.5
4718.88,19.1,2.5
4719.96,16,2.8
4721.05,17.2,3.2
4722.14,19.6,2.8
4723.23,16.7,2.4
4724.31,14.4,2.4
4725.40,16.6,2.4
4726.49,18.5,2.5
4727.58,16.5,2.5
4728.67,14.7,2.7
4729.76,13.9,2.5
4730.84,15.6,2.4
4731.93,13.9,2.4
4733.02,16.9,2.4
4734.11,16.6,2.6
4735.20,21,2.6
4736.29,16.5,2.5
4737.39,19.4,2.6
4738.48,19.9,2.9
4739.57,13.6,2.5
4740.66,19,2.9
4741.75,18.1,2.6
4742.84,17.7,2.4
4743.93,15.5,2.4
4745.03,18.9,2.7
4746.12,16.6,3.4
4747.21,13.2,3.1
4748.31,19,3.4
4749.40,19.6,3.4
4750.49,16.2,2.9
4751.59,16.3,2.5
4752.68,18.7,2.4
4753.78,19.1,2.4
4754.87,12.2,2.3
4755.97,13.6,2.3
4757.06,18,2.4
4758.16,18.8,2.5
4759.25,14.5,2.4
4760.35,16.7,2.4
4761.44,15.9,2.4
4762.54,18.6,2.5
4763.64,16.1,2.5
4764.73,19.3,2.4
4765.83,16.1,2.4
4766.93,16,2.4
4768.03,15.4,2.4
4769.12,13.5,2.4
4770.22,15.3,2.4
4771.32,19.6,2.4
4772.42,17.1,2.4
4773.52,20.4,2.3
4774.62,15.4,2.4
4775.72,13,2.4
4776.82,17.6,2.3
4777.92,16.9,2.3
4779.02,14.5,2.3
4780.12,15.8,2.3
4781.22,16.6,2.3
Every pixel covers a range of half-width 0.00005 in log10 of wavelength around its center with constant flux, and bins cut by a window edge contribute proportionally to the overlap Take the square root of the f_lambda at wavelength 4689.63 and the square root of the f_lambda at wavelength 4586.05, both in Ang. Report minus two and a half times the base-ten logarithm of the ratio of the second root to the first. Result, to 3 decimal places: 0.110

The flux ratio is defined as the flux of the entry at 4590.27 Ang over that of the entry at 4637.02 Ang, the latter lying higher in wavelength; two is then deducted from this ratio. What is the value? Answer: -1.15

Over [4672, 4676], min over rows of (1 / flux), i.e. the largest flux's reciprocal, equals 0.056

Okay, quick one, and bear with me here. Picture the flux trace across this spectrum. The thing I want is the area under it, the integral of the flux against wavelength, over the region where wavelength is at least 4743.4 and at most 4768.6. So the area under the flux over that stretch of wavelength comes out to 421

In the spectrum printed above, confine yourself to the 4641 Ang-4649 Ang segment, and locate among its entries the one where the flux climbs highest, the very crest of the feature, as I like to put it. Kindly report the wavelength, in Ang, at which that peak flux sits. 4642.36 Ang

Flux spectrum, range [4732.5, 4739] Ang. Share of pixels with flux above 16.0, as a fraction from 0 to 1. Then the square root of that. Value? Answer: 1.00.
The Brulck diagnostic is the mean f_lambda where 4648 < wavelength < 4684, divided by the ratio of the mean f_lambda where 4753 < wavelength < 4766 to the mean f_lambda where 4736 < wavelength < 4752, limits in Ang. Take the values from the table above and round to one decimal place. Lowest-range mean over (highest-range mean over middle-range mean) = 16.5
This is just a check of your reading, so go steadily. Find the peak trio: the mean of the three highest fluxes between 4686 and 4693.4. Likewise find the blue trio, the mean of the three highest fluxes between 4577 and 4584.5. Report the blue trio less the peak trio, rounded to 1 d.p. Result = -2.2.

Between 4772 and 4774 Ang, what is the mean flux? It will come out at 18.8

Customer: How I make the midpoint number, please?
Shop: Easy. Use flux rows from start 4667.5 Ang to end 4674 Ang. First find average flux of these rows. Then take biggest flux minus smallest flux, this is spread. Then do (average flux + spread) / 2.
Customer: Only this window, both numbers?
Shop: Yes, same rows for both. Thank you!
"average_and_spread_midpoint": 10.7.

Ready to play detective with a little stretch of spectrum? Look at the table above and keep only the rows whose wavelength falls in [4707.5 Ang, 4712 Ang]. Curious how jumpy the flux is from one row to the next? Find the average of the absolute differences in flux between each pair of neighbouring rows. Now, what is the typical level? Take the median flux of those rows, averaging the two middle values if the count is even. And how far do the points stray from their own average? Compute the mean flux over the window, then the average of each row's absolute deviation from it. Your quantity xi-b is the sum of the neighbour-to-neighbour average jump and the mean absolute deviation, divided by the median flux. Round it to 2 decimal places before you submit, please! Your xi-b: 0.48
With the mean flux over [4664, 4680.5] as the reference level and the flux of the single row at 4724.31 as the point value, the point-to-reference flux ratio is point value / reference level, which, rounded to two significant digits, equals 0.92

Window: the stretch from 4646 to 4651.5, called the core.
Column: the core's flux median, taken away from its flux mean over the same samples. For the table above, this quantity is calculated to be 0.4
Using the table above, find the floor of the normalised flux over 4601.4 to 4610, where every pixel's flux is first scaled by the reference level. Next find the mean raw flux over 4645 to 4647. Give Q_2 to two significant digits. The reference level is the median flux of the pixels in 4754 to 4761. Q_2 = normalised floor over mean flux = 0.040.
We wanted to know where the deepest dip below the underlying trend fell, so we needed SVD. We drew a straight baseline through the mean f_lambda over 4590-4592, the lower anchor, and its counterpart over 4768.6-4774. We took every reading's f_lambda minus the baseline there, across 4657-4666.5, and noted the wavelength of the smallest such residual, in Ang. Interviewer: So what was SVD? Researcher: 4662.71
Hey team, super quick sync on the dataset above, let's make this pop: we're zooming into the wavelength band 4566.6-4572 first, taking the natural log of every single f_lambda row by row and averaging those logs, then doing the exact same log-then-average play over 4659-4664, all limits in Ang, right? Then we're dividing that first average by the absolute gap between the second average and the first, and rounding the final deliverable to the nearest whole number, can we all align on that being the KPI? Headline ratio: 13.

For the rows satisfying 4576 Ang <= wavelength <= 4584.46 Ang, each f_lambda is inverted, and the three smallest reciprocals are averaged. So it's 0.0566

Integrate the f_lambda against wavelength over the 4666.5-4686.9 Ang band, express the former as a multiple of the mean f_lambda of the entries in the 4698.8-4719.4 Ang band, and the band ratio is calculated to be 19.6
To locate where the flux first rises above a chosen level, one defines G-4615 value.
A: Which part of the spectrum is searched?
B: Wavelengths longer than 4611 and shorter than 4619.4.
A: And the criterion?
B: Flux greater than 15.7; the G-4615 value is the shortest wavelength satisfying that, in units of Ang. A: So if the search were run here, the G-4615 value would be 4611.46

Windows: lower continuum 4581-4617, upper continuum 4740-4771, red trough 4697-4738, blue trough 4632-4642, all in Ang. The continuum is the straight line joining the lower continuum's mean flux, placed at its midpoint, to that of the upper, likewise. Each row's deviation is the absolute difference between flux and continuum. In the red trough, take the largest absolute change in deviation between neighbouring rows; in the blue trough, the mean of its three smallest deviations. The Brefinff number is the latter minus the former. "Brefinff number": -3.7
